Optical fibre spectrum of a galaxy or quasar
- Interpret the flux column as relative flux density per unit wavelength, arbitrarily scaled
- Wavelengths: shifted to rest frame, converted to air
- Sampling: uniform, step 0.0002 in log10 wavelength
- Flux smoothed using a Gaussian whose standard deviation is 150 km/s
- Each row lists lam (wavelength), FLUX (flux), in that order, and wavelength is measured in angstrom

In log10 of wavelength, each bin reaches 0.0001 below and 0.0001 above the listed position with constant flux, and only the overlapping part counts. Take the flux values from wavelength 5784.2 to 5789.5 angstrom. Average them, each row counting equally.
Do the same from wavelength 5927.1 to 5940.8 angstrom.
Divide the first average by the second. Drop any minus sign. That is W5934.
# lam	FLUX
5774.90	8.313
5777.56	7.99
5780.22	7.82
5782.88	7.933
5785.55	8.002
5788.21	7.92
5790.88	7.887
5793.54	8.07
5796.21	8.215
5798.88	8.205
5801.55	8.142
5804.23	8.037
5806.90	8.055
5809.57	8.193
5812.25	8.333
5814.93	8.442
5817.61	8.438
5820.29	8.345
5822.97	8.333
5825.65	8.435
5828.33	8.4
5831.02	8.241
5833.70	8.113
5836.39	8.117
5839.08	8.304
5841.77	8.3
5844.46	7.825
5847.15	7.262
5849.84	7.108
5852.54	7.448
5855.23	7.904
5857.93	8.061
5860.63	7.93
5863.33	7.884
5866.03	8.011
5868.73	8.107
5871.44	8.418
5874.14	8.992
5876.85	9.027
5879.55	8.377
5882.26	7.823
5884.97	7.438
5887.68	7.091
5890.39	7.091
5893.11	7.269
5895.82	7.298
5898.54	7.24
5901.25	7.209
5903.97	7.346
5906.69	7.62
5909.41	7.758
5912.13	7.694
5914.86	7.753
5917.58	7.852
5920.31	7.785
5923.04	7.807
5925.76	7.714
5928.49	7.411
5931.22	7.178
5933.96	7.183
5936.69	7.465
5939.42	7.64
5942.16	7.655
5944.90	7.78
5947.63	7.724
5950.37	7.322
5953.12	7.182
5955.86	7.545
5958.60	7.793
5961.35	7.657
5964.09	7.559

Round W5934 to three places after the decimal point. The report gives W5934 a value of 1.079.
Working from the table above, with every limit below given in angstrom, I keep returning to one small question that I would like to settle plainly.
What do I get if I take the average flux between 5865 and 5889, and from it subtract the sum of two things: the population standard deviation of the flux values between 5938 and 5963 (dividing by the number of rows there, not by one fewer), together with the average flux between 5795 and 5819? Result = -0.28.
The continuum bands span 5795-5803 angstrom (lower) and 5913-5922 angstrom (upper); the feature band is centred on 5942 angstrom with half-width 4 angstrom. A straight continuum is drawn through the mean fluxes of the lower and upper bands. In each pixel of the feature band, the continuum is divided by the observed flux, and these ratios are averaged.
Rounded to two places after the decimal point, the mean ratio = 1.00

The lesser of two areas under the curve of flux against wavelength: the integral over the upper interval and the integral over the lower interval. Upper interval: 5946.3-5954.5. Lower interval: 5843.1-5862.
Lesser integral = 61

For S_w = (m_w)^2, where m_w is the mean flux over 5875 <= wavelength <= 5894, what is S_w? 60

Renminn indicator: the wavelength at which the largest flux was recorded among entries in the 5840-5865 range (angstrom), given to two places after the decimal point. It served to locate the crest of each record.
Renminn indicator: 5841.77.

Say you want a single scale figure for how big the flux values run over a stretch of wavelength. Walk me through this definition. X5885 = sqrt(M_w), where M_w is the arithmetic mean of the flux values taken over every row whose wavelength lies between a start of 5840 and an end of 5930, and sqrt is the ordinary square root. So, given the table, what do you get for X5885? 2.78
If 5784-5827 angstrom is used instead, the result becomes 2.86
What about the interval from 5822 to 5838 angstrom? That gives 2.88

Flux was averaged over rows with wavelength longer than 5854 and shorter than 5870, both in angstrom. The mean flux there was 7.98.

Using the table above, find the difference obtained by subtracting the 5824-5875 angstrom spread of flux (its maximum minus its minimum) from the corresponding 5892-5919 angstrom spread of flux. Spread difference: -1.2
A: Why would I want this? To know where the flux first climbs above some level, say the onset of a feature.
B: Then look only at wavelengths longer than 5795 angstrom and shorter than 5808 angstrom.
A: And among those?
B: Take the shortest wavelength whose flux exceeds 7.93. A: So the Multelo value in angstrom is 5796.21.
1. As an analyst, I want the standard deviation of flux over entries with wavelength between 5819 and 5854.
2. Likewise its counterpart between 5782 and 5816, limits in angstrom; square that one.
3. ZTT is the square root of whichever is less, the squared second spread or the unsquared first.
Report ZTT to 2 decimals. 0.16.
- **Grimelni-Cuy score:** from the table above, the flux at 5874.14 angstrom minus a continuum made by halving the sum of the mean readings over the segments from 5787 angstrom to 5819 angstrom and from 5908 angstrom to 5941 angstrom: 1.1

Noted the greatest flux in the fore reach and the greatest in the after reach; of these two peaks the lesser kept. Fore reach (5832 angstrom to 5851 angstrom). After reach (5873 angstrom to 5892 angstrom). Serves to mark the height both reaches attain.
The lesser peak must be 8.3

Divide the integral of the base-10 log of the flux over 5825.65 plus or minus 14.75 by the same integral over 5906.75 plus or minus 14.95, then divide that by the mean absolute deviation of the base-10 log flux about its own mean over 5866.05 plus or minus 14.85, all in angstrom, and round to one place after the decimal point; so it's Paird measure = 53.8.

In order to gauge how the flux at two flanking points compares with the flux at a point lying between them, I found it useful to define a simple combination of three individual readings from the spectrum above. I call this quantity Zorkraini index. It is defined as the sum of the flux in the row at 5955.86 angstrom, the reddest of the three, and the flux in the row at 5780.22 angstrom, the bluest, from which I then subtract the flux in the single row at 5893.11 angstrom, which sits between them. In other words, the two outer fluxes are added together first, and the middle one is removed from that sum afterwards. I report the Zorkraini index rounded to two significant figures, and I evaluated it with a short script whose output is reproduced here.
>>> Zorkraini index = 8.1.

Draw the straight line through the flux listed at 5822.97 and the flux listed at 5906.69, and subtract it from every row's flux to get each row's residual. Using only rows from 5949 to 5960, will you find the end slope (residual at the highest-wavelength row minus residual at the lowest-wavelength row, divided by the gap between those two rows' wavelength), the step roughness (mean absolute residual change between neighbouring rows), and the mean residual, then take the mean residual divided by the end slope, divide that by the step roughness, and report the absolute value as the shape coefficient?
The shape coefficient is 15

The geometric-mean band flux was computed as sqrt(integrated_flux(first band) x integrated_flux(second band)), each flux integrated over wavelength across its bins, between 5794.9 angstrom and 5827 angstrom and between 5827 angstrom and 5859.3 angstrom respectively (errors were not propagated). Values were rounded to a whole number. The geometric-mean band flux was 261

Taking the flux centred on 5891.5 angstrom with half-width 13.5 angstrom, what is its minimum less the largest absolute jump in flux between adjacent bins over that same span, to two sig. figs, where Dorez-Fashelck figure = 6.5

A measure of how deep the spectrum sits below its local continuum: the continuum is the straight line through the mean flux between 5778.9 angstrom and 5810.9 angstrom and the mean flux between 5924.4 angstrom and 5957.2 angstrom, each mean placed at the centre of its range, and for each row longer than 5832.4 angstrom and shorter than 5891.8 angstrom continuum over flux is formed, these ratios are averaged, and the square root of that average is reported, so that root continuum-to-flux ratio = 0.99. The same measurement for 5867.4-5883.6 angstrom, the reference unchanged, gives 0.96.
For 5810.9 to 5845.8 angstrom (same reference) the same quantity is 0.98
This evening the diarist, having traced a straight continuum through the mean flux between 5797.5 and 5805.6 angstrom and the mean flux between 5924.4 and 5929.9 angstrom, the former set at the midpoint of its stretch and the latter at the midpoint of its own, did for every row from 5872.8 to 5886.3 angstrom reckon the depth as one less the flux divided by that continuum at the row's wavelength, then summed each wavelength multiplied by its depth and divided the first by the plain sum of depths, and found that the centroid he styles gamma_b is 5875.5 angstrom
